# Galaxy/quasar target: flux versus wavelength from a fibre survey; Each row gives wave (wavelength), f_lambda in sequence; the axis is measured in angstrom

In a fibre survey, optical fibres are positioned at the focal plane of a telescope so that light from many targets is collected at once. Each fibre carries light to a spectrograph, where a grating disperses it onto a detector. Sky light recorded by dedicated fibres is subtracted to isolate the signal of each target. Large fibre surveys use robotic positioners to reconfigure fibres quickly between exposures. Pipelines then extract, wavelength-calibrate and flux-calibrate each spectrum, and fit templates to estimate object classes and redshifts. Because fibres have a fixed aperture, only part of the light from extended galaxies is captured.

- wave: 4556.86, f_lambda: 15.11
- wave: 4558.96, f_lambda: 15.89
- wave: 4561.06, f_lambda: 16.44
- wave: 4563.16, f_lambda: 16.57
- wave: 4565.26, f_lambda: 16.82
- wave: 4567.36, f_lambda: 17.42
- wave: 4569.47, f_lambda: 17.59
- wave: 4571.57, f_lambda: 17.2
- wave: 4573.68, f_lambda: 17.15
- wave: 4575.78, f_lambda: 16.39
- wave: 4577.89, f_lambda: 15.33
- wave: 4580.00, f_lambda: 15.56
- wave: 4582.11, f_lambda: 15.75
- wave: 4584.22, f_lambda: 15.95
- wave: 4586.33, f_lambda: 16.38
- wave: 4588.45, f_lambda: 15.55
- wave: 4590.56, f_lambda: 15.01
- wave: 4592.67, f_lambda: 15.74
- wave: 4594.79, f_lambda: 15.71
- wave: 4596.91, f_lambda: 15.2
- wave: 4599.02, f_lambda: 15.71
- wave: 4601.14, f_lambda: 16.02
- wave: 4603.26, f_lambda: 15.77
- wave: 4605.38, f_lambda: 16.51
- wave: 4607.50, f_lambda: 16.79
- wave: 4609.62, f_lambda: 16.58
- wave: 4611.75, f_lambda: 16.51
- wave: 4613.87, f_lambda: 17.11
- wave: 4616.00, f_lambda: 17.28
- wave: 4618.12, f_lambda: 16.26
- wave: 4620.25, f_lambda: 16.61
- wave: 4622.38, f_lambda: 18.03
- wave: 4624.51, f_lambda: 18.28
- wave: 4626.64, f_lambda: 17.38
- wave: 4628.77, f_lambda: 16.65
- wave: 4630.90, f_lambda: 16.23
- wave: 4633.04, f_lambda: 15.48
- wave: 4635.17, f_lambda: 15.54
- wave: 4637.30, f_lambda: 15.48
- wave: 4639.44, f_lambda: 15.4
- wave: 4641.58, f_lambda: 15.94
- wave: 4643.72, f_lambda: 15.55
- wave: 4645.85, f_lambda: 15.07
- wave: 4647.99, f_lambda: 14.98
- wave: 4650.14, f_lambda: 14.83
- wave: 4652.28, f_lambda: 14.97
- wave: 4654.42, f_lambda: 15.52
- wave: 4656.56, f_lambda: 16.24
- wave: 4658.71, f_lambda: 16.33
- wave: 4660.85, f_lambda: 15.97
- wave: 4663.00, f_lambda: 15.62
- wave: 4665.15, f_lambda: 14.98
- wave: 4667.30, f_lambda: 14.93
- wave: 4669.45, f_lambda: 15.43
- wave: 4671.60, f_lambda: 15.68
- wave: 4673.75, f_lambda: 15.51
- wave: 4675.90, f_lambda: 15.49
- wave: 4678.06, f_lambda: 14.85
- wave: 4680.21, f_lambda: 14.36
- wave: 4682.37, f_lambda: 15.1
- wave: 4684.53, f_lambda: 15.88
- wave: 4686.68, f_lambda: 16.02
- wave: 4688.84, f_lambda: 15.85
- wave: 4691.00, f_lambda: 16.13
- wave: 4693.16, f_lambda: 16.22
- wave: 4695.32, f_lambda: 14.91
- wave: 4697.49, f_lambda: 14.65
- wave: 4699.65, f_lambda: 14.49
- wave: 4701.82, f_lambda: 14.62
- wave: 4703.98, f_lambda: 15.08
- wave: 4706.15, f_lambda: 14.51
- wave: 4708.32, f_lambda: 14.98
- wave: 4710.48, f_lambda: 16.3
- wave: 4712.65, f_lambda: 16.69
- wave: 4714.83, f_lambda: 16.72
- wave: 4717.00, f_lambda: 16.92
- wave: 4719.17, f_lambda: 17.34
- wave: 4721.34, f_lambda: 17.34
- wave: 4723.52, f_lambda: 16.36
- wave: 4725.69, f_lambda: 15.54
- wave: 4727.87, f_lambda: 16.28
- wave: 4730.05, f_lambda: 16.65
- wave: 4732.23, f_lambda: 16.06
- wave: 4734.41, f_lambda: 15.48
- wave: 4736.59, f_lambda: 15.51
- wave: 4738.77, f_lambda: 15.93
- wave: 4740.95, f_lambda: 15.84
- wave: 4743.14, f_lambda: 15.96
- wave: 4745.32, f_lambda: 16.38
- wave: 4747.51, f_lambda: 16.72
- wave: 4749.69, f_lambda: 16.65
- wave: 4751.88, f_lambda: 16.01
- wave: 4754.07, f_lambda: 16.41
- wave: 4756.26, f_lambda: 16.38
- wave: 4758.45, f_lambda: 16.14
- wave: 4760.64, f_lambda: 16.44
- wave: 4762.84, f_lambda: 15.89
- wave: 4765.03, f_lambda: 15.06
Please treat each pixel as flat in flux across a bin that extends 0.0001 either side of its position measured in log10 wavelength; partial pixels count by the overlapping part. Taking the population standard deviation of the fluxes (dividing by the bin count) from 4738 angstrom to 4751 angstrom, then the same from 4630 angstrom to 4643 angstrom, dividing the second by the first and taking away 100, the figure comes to -99.1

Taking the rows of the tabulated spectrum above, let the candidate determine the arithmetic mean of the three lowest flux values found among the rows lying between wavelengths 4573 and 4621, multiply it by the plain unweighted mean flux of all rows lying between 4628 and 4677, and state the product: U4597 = 236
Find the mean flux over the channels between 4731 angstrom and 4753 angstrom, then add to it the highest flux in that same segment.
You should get 32.8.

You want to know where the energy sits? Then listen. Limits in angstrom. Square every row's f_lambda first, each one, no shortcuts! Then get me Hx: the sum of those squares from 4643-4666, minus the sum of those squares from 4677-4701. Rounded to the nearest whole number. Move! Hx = 47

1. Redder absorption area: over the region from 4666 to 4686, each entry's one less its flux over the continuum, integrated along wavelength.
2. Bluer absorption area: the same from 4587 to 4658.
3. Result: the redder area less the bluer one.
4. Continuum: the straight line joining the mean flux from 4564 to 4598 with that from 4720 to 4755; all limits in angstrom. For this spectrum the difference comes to 0.6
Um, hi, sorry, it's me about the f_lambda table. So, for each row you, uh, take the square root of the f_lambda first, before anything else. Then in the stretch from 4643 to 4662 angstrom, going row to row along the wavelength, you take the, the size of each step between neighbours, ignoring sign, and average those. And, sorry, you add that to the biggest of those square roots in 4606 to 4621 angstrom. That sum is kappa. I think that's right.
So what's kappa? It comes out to 4.20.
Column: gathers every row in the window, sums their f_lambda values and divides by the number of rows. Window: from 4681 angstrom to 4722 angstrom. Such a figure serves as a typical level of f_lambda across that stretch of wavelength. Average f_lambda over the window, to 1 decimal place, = 15.8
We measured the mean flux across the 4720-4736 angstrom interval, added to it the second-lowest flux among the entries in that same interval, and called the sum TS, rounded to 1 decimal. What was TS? 31.8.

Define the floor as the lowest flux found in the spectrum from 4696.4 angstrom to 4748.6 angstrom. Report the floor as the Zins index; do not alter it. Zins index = 14.49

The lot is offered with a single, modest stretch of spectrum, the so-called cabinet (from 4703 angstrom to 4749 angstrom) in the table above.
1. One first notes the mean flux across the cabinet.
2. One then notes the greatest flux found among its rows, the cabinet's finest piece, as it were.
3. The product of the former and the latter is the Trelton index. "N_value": 280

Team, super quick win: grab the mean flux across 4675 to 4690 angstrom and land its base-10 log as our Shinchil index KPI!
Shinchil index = 1.19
